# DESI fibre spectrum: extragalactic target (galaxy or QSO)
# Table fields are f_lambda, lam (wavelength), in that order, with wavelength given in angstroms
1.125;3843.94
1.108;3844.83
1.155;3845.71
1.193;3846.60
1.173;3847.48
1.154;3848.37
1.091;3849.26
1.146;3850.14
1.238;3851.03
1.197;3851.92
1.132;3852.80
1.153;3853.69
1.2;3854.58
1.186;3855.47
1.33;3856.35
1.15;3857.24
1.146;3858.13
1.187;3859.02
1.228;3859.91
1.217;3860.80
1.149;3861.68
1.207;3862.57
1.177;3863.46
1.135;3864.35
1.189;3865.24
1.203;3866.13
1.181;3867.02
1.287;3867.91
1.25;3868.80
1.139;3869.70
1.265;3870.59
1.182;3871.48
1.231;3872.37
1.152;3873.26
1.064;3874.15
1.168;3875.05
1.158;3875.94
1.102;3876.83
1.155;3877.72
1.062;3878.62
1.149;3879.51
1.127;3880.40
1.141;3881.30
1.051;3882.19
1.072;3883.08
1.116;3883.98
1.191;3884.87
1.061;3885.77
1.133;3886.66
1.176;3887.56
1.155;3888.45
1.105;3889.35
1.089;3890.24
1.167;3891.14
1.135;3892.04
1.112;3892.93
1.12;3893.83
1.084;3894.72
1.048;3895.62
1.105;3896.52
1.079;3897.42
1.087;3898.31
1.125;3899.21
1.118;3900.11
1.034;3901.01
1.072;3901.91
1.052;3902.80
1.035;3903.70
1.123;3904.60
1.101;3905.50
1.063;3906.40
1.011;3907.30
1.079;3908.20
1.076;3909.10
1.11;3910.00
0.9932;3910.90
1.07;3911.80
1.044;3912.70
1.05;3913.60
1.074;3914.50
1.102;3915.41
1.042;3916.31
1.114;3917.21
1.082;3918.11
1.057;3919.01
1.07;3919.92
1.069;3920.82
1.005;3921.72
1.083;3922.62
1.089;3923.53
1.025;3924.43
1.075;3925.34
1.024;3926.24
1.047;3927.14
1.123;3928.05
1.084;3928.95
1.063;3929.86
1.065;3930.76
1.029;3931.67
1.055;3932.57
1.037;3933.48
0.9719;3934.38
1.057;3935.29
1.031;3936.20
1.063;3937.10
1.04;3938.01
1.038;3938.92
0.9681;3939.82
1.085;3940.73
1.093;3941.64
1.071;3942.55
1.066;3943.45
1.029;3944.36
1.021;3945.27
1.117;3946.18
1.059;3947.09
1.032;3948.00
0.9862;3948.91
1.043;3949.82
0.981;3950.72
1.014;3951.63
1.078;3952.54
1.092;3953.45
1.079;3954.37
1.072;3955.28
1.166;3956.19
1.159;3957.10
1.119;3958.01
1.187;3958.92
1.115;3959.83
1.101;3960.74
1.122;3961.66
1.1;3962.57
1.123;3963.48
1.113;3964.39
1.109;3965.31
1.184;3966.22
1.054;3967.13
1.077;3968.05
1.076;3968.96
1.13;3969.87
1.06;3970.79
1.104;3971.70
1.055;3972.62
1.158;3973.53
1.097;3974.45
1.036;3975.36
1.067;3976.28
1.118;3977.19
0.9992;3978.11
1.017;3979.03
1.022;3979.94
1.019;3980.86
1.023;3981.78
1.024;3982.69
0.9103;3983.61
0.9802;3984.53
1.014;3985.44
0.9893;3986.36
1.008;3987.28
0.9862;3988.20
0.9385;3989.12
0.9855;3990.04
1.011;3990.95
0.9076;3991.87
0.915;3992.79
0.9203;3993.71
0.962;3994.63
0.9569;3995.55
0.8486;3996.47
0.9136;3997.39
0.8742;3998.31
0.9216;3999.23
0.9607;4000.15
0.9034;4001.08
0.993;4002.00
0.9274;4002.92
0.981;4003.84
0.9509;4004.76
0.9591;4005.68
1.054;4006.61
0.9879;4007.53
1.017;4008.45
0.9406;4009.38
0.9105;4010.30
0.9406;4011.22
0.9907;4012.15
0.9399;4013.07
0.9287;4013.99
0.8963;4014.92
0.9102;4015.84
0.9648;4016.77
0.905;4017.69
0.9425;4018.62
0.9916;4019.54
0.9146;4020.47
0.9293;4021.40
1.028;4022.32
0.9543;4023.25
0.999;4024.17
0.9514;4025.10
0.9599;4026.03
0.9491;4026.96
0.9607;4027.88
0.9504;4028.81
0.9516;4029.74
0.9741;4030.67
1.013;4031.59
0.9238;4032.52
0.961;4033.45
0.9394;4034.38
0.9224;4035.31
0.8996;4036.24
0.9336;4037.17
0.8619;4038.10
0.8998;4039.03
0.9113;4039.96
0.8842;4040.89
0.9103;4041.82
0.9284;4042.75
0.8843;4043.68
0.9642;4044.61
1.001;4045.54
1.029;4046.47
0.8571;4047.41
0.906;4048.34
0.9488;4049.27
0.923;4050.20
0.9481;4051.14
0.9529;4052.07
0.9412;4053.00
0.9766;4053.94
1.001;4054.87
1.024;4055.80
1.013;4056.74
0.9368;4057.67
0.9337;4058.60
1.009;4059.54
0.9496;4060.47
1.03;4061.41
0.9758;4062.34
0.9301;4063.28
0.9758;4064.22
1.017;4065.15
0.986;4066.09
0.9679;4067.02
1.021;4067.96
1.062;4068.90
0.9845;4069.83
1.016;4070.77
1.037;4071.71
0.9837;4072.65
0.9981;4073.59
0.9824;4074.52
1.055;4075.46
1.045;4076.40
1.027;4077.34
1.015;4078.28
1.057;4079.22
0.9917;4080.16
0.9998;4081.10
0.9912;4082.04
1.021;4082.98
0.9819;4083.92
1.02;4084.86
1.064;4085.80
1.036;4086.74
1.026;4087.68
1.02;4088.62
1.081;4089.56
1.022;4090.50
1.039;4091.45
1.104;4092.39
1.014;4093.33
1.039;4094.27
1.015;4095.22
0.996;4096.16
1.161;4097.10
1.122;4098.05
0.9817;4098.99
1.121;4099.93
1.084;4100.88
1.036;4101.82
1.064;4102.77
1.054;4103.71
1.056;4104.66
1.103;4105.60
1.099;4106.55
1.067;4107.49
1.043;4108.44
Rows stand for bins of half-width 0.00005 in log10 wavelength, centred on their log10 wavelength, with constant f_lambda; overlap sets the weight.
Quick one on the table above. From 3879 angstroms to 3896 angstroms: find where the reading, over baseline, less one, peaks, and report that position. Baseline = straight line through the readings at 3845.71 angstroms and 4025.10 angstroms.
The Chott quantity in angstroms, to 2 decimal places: 3884.87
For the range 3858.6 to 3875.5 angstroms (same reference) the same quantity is 3867.91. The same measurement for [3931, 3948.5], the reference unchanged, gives 3946.18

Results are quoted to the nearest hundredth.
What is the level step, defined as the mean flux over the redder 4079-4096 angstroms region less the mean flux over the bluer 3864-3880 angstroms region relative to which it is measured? -0.14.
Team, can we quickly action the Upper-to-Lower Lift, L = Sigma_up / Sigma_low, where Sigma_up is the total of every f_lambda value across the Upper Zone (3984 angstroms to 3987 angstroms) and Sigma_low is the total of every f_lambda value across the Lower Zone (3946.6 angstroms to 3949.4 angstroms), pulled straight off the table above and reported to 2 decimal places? 0.97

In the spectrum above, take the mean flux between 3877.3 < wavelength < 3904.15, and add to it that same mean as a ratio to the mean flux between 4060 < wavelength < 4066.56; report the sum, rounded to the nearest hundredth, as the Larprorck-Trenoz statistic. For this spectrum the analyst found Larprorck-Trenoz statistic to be 2.23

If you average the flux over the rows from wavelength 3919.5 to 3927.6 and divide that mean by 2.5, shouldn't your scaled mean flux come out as 0.422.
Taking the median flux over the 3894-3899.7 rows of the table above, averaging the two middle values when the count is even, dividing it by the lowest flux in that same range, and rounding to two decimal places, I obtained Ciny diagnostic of 1.04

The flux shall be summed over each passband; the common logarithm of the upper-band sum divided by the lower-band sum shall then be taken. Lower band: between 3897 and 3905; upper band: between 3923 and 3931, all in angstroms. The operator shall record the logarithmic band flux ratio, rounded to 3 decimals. -0.006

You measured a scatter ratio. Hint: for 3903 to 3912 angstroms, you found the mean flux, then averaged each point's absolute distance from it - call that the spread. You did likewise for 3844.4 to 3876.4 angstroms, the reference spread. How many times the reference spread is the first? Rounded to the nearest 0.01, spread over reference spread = 0.82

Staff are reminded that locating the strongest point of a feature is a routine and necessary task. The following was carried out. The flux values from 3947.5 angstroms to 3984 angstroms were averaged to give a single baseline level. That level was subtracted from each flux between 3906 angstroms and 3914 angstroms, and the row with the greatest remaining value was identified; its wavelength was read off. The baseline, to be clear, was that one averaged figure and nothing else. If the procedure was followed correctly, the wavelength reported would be 3910.00 angstroms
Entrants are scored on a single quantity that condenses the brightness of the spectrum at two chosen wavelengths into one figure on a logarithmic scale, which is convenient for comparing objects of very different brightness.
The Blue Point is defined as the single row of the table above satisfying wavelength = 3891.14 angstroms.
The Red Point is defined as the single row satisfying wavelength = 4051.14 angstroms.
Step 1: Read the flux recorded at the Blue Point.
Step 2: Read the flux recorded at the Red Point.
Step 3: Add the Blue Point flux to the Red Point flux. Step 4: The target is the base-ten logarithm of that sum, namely 0.325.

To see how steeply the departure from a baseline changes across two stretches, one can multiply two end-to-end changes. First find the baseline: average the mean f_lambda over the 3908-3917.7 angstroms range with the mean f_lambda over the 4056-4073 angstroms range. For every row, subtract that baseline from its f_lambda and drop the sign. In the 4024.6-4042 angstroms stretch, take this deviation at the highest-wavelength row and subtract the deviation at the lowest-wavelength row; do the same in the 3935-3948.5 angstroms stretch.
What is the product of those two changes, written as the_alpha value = -0.001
